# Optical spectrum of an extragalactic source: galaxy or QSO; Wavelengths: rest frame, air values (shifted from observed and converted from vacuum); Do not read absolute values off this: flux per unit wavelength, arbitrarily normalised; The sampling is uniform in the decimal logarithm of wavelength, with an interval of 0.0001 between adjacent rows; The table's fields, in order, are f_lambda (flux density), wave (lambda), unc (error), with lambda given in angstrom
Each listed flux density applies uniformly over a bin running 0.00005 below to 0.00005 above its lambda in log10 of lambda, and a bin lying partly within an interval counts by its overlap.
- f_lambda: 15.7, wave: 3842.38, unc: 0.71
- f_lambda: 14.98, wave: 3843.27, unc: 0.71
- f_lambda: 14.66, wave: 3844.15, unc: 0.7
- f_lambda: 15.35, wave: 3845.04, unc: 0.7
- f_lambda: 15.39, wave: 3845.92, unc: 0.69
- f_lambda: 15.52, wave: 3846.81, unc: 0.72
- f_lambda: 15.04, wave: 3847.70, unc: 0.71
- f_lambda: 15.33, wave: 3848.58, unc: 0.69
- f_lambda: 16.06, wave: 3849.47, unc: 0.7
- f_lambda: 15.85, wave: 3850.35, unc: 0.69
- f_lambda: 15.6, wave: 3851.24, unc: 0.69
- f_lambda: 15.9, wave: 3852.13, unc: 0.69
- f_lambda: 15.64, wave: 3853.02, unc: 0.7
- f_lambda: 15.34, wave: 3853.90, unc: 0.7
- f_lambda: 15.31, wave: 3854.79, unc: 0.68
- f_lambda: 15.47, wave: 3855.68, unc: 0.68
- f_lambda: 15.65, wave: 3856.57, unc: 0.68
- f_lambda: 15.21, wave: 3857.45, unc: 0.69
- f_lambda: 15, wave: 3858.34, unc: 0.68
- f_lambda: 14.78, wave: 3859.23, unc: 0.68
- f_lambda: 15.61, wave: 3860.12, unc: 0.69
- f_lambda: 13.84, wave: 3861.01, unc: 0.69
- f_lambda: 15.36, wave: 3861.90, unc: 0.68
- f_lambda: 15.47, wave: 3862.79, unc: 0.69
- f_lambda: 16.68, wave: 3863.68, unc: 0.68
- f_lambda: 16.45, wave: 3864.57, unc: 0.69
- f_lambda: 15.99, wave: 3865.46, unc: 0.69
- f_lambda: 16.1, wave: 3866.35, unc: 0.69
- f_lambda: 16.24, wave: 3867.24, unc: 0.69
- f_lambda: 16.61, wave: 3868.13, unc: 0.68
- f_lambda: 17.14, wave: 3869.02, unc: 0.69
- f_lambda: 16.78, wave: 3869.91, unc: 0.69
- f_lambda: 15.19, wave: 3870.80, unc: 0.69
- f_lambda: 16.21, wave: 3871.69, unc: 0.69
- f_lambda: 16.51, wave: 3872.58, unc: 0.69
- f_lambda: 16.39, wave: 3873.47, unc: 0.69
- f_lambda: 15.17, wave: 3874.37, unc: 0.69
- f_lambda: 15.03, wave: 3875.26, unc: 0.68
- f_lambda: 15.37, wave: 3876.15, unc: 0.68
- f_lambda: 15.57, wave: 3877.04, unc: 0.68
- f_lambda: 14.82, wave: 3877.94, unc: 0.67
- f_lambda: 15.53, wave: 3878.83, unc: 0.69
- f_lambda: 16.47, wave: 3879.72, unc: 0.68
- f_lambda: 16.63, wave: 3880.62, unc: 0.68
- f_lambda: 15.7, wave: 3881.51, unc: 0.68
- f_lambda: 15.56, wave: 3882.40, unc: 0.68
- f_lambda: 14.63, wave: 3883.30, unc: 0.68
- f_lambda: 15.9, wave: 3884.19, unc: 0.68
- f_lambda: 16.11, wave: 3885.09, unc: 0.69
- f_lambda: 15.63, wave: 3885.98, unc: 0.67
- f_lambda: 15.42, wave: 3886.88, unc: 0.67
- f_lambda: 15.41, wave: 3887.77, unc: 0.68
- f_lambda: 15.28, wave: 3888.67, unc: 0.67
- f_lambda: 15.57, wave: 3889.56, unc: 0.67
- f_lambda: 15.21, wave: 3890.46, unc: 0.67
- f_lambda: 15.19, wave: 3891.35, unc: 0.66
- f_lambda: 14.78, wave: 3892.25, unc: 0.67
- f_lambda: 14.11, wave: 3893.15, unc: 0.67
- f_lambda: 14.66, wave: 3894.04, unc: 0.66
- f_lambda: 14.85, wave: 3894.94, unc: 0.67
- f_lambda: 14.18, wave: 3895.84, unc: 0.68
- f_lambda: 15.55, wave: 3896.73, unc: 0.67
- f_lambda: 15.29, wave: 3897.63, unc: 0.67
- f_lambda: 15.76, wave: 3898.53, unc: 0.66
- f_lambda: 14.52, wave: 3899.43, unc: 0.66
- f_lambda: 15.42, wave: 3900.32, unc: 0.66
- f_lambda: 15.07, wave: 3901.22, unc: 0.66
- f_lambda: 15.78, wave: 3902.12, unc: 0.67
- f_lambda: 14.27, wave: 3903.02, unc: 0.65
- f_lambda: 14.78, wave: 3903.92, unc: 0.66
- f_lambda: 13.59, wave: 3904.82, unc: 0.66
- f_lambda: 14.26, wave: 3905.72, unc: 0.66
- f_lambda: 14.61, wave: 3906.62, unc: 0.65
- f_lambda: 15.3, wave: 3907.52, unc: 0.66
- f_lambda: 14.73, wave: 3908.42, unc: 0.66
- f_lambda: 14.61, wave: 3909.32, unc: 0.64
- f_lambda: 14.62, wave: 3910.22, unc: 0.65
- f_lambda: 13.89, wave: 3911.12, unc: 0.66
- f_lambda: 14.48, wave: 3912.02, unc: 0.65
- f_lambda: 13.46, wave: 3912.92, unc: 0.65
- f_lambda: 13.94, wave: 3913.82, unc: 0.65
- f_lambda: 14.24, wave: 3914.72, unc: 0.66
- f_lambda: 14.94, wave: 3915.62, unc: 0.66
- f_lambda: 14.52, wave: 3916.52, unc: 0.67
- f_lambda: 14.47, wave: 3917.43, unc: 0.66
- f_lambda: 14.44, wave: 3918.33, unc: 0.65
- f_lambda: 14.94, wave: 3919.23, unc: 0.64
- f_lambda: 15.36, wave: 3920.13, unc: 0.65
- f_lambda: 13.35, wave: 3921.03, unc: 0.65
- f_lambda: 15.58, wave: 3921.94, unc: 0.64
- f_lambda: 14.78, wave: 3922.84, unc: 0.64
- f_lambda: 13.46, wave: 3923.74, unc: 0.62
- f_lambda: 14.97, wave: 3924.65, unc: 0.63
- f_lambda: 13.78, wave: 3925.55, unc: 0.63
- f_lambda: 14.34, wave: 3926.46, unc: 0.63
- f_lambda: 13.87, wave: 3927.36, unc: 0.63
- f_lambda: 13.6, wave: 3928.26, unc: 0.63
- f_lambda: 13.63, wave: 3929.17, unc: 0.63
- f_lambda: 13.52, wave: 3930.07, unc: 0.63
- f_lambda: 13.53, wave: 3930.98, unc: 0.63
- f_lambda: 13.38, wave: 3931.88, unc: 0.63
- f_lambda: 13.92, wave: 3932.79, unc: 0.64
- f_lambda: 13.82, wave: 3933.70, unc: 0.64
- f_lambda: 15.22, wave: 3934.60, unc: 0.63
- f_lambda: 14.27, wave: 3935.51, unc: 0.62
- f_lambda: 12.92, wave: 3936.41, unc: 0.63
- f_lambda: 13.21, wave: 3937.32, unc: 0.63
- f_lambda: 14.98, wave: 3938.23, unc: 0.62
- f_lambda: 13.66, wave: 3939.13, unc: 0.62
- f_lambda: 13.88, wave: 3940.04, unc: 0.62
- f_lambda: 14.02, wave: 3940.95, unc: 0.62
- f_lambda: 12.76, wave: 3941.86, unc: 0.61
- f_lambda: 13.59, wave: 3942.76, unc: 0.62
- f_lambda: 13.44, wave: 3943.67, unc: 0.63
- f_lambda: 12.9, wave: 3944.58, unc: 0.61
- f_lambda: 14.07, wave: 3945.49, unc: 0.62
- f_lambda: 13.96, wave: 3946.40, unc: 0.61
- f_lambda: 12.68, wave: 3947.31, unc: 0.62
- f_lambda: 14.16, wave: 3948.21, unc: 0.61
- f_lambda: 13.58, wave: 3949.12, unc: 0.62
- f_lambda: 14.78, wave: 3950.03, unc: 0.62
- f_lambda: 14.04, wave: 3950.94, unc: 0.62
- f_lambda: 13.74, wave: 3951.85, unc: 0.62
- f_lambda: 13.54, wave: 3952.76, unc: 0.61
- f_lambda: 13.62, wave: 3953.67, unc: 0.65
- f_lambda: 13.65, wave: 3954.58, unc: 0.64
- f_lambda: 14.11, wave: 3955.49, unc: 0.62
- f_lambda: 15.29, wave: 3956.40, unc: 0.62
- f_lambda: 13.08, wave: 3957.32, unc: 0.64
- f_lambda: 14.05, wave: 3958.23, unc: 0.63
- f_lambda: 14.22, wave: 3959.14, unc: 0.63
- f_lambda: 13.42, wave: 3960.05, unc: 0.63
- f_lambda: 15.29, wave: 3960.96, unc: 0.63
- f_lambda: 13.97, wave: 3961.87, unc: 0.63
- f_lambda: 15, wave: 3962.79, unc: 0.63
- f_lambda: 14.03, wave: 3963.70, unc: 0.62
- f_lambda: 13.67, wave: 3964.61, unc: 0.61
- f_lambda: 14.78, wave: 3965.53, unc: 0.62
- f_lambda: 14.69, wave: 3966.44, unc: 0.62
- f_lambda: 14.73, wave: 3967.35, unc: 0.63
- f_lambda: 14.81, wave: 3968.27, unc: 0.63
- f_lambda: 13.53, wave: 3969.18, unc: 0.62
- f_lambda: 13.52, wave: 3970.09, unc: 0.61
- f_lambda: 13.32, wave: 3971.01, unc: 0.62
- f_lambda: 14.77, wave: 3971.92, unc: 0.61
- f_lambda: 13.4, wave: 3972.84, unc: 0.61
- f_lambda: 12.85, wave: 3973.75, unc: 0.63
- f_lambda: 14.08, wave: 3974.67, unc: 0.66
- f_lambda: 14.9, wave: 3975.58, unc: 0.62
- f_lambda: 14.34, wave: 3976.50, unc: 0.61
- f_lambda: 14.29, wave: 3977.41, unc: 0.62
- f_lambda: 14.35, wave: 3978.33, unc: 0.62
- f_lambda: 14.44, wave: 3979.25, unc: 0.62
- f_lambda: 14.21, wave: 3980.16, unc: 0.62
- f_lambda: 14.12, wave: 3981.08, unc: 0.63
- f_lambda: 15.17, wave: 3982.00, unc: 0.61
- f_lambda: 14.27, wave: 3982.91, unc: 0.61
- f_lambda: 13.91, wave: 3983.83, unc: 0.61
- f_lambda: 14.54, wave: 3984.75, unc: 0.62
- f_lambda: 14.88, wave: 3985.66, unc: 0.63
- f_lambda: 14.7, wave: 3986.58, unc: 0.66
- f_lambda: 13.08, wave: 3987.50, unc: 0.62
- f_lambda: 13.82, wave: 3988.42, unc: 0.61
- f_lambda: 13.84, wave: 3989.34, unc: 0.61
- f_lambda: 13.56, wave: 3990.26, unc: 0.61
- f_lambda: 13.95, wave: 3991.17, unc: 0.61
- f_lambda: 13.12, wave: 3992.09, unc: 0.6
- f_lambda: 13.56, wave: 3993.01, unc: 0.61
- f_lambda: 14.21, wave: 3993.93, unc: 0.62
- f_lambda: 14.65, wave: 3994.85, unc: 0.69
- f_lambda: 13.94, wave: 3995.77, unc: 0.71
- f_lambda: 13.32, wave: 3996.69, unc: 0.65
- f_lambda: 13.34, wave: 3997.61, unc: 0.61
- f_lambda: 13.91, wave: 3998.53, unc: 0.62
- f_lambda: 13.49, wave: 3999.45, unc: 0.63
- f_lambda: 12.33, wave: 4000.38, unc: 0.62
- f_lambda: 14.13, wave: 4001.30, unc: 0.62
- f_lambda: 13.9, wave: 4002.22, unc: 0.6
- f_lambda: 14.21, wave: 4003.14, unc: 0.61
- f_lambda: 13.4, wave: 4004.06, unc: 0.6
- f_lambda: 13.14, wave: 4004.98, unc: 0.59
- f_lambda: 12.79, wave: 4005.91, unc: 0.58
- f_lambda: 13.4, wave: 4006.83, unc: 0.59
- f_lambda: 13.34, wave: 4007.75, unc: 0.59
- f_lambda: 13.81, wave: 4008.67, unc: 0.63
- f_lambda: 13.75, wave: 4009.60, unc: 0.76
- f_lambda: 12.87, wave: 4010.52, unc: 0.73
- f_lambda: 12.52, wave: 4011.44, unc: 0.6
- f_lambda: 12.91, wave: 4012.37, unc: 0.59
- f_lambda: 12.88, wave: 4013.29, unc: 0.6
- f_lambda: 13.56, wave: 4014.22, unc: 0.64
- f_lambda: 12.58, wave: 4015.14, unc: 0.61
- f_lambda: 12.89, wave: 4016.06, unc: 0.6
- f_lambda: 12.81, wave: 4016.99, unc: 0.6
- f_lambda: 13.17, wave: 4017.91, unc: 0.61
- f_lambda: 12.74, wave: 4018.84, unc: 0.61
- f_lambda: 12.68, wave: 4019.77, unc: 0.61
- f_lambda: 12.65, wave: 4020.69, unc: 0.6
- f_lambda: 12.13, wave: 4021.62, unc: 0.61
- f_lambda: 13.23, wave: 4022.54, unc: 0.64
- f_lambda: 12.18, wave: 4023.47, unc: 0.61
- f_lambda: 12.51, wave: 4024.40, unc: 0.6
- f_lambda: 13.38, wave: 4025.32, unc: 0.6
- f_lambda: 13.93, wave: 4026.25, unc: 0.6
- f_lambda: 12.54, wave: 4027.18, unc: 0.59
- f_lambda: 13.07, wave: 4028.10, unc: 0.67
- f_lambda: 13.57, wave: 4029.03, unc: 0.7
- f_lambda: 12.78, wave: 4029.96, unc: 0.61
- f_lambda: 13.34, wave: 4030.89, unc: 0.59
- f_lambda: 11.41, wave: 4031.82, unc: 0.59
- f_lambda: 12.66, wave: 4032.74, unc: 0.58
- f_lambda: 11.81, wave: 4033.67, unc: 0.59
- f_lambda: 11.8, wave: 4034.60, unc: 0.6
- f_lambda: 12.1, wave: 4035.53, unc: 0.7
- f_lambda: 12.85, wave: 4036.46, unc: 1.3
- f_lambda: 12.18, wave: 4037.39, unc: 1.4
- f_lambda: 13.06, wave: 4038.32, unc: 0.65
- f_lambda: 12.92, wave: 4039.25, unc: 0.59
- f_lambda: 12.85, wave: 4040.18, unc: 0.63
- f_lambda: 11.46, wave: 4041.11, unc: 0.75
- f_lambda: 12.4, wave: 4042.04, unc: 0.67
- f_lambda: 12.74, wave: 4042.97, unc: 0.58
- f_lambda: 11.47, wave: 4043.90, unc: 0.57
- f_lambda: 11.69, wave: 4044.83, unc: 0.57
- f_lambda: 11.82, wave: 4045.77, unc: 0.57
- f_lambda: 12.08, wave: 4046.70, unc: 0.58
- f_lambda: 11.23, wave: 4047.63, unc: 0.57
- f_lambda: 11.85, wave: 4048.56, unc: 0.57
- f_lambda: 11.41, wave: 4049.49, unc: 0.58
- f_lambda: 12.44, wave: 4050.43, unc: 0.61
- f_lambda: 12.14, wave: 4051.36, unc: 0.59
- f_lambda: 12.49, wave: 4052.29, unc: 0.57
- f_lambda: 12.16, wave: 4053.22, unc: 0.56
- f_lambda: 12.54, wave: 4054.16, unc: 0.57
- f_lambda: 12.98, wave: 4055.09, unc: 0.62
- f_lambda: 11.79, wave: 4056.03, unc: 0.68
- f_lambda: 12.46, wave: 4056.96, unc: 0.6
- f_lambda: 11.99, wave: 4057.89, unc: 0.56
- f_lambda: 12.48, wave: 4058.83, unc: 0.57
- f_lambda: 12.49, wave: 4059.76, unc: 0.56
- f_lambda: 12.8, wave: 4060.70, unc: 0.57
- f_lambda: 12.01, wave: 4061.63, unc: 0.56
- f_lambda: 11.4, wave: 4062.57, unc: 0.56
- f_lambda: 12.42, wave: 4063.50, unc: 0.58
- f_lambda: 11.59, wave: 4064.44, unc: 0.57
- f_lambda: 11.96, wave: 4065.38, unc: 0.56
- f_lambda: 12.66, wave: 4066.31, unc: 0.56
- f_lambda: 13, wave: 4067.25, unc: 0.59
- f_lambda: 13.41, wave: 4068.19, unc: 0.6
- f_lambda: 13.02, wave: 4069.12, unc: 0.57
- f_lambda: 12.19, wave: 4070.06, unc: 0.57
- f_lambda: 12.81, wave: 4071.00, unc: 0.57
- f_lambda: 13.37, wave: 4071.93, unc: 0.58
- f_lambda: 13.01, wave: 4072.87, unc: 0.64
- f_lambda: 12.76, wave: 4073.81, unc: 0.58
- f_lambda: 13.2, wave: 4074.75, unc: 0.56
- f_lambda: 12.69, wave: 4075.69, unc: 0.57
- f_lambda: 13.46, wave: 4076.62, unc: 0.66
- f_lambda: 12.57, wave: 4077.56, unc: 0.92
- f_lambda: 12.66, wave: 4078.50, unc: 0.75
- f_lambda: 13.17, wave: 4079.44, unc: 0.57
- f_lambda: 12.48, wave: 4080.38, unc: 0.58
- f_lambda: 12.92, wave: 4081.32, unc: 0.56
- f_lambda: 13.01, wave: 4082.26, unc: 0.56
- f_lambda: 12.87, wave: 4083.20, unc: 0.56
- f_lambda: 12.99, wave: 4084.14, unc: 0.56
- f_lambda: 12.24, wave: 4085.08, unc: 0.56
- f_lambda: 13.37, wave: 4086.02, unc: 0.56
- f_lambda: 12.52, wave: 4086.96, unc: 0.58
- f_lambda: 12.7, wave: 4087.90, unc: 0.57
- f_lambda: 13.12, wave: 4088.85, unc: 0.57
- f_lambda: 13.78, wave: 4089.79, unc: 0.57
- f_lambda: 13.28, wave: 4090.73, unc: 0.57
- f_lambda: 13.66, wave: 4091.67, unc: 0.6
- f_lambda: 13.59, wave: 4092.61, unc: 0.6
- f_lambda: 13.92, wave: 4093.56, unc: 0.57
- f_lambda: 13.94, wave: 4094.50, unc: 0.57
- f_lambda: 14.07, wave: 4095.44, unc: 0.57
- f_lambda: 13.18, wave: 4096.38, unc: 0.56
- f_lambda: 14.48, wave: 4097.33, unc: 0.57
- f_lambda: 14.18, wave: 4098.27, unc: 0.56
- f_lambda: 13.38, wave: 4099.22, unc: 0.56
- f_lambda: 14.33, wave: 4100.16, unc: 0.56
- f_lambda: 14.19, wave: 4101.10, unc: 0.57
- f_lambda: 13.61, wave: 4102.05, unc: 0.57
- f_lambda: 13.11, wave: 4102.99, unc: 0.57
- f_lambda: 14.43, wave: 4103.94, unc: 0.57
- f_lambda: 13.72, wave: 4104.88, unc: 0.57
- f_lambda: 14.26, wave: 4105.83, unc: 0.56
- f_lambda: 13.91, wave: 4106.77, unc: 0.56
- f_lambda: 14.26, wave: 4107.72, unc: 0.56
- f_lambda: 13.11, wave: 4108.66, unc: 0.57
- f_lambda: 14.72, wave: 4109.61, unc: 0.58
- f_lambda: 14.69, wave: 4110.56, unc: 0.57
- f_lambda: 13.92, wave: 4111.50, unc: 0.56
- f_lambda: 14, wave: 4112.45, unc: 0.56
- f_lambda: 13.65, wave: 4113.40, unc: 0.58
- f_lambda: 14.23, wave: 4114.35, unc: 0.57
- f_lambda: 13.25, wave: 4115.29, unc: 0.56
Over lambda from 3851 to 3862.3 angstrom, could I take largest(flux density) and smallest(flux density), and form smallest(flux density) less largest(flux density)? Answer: -2.1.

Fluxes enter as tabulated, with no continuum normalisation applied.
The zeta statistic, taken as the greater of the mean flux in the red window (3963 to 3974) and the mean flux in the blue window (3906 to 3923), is 14.5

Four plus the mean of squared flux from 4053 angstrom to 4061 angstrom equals 158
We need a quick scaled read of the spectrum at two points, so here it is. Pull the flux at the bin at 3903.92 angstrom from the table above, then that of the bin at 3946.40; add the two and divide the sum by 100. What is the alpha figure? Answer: 0.287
